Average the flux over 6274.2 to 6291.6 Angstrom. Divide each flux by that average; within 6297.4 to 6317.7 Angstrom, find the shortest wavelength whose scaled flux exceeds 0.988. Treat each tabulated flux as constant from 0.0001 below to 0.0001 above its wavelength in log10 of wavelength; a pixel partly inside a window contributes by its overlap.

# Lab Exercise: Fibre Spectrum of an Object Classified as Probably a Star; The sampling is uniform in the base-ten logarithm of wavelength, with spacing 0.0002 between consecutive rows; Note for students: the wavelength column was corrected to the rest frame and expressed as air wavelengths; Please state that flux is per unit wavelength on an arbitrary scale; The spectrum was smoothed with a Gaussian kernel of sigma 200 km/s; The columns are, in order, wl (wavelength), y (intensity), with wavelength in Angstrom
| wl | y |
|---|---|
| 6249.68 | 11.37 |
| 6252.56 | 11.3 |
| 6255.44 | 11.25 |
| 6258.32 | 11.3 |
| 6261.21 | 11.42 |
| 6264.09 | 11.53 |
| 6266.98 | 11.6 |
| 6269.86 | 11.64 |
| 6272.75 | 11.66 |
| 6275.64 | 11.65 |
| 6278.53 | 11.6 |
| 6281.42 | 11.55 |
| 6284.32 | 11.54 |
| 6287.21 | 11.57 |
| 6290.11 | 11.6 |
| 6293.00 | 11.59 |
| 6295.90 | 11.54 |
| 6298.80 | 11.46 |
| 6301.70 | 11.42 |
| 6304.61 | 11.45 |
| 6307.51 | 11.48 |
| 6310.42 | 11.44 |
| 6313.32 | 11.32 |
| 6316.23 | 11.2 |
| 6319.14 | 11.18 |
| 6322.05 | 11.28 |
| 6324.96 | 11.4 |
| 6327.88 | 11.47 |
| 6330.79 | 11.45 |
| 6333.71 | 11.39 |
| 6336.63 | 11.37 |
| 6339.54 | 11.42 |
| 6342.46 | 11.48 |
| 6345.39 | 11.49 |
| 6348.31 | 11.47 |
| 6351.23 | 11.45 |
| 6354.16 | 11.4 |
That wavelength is 6298.80 Angstrom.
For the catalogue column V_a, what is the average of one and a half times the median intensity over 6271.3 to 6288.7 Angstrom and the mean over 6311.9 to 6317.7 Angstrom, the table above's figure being 14.32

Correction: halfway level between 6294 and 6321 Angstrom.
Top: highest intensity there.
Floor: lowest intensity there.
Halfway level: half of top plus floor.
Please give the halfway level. 11.36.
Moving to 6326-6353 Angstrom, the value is 11.43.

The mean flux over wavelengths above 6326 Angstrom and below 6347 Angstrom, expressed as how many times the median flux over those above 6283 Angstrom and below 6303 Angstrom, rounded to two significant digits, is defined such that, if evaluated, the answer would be 0.99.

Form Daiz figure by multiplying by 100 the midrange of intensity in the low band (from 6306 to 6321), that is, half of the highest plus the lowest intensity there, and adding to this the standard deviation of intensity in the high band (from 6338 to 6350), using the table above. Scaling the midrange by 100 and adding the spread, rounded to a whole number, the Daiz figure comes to 1133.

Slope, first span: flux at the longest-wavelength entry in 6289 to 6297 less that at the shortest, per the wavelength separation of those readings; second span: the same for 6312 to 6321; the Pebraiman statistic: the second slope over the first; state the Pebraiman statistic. 2.3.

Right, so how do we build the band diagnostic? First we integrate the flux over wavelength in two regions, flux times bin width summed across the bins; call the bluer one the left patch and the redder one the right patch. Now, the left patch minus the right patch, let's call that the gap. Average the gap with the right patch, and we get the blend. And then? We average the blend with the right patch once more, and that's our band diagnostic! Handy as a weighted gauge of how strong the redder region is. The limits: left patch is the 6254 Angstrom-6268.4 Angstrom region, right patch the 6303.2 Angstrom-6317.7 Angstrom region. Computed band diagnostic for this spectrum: 124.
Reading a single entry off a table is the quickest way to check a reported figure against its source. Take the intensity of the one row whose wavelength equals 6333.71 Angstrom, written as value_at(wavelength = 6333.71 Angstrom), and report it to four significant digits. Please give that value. 11.39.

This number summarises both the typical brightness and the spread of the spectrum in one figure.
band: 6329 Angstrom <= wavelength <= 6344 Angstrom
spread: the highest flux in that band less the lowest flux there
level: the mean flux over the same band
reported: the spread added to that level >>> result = 11.5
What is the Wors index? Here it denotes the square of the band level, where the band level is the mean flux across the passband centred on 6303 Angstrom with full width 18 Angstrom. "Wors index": 131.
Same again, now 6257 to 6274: 133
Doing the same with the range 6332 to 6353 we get 131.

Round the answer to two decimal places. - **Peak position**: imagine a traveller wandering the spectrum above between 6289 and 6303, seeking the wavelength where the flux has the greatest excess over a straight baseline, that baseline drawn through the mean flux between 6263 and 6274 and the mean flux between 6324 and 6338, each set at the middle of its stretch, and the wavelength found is 6290.11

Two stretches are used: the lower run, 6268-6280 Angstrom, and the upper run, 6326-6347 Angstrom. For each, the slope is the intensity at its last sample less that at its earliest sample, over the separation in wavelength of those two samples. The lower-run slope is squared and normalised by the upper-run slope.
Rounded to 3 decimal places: 0.019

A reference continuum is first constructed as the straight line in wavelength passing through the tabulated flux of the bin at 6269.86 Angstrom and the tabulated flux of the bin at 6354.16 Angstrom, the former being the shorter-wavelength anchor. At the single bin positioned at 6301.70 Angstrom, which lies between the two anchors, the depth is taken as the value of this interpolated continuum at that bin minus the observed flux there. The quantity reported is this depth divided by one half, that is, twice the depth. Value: 0.3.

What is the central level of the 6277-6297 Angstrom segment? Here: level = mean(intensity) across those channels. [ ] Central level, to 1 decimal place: 11.6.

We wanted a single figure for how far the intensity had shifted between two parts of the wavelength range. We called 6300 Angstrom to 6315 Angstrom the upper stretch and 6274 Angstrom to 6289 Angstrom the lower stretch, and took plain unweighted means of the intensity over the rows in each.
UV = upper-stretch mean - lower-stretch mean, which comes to -0.2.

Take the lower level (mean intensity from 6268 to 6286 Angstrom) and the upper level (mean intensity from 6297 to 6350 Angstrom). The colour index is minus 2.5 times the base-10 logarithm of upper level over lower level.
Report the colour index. 0.020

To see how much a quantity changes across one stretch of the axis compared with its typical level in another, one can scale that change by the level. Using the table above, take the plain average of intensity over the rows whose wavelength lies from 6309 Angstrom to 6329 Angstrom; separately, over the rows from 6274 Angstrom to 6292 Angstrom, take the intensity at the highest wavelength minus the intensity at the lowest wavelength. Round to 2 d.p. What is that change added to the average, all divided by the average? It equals 1.00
